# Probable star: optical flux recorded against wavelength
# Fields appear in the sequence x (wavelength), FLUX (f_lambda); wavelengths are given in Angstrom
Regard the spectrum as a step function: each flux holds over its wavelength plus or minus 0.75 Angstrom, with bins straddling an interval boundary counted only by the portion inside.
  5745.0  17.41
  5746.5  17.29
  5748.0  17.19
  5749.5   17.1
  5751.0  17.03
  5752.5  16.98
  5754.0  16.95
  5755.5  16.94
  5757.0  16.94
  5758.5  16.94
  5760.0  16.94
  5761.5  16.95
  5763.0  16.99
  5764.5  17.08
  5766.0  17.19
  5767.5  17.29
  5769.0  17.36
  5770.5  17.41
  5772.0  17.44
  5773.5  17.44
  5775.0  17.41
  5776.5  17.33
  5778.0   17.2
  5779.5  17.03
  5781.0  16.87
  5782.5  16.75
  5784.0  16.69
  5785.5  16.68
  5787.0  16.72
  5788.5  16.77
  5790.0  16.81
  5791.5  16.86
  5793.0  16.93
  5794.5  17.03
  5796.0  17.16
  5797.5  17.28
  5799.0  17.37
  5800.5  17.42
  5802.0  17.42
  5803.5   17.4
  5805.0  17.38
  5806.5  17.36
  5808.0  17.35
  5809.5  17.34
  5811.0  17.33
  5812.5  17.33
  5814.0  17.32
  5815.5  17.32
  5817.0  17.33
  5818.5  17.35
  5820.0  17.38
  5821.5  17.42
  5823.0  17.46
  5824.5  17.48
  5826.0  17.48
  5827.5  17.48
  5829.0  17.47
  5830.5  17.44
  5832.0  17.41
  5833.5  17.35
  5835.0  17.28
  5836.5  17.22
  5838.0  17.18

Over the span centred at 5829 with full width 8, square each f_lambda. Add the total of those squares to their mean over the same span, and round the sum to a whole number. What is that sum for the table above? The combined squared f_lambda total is 1828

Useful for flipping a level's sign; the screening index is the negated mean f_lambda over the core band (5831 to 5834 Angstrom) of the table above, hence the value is -17.4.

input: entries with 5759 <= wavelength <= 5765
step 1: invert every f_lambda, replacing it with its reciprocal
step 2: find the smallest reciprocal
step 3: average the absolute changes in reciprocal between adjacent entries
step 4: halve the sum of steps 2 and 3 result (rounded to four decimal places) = 0.0294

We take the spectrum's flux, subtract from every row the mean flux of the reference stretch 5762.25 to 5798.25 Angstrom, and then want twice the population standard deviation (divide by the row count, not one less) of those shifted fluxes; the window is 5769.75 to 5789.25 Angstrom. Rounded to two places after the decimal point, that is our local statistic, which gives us 0.62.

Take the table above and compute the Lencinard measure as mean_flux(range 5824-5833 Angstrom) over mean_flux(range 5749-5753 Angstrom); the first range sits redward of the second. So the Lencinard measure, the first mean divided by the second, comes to 1.02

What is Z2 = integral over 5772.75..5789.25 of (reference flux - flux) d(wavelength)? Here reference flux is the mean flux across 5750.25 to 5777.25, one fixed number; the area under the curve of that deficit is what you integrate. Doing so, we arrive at 3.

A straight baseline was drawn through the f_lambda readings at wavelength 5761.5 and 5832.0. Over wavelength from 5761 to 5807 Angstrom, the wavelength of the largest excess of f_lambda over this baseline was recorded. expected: 5772.0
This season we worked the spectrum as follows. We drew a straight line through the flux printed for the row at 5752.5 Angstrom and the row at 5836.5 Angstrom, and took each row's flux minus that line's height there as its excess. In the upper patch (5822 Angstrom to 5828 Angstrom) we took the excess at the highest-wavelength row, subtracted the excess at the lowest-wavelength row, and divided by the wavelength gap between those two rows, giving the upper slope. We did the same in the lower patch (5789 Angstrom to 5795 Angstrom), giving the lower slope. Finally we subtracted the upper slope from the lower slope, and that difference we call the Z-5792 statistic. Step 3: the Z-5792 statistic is 0.044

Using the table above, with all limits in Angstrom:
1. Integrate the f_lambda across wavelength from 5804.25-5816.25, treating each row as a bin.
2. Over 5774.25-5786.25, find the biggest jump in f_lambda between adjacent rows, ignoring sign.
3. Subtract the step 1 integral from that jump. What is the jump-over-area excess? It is -208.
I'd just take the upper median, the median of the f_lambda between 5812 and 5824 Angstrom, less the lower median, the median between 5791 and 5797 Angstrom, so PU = 0.36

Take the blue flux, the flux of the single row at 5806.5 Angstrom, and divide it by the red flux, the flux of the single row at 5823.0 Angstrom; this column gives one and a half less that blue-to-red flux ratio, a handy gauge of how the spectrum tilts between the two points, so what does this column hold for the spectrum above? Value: 0.506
